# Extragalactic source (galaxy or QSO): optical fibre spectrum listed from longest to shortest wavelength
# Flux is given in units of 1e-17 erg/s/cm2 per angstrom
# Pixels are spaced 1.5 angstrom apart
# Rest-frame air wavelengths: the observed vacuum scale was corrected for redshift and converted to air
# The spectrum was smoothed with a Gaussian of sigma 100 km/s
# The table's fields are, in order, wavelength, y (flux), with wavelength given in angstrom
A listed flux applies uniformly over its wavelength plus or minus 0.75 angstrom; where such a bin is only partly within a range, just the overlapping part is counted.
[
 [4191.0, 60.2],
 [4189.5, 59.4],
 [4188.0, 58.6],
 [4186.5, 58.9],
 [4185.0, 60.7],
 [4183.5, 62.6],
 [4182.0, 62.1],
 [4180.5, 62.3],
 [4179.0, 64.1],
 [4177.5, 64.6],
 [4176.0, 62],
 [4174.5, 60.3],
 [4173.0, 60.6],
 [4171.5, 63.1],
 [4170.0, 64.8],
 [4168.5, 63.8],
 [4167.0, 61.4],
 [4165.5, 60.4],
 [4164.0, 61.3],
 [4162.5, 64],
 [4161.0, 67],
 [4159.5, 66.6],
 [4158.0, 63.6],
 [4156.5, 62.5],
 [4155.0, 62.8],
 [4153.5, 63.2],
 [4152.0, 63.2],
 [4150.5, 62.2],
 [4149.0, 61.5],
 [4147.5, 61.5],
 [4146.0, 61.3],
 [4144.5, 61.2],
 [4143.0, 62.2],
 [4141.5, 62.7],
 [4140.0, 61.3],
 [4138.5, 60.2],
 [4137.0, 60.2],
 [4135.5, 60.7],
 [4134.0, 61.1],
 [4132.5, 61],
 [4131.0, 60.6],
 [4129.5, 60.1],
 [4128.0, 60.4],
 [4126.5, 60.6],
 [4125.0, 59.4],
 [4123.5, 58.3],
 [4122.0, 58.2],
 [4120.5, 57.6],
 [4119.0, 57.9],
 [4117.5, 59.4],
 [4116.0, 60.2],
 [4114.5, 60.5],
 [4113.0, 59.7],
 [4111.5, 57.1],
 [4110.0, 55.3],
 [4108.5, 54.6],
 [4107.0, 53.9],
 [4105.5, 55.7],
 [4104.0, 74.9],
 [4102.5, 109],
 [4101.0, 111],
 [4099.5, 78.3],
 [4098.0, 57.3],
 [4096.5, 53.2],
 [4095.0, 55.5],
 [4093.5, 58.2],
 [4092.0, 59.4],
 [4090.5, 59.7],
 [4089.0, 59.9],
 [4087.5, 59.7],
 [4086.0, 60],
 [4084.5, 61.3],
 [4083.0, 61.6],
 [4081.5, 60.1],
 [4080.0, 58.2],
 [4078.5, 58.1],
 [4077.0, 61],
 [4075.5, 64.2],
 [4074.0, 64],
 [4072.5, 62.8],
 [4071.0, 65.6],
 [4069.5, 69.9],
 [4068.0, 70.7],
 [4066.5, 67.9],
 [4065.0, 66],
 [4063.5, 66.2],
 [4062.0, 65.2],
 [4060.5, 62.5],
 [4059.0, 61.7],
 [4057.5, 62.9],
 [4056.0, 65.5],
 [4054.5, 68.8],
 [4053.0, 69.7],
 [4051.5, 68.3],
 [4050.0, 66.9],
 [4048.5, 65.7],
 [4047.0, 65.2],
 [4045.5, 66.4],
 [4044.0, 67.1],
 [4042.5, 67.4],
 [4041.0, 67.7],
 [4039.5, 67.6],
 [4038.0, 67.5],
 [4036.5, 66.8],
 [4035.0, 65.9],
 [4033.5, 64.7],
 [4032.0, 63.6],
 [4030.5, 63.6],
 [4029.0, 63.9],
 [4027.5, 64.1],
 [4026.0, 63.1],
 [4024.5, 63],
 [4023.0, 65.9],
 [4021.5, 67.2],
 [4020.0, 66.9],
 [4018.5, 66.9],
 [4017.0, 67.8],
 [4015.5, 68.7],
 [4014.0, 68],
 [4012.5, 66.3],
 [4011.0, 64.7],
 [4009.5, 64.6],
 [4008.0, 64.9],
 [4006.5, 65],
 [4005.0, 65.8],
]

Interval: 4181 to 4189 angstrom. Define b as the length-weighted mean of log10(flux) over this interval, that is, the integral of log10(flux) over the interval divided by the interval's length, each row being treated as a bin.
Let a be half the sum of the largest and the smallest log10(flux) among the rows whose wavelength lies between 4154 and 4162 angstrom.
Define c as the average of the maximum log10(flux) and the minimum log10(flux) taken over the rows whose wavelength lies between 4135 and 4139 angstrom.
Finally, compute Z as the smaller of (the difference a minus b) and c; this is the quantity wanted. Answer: 0.029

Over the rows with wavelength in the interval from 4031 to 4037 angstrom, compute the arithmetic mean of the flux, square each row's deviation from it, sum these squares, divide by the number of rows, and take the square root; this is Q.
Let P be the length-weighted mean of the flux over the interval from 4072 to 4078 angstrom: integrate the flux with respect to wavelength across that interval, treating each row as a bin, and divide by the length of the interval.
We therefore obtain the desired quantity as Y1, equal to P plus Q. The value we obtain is 64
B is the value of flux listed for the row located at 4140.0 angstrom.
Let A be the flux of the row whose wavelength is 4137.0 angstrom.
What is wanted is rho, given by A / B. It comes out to 0.982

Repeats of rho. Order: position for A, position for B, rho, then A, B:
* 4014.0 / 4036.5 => 1.018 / 68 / 66.8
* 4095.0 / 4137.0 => 0.922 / 55.5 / 60.2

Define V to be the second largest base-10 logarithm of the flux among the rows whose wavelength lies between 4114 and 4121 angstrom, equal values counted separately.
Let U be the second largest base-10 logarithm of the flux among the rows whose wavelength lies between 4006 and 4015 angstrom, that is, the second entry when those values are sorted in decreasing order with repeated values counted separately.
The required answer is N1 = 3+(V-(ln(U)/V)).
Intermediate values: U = 1.82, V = 1.78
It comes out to 4.44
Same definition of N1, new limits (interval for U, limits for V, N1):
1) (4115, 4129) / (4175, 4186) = 4.49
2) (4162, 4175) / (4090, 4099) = 4.44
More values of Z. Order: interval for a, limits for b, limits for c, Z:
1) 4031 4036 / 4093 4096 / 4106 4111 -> 0.060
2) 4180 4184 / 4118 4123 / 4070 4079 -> 0.031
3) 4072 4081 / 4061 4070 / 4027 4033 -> -0.043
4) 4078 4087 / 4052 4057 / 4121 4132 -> -0.054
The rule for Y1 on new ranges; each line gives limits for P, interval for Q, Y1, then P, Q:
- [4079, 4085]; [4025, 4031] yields 61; 60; 0.4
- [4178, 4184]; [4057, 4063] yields 64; 63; 1.3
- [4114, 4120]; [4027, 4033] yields 60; 59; 0.2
